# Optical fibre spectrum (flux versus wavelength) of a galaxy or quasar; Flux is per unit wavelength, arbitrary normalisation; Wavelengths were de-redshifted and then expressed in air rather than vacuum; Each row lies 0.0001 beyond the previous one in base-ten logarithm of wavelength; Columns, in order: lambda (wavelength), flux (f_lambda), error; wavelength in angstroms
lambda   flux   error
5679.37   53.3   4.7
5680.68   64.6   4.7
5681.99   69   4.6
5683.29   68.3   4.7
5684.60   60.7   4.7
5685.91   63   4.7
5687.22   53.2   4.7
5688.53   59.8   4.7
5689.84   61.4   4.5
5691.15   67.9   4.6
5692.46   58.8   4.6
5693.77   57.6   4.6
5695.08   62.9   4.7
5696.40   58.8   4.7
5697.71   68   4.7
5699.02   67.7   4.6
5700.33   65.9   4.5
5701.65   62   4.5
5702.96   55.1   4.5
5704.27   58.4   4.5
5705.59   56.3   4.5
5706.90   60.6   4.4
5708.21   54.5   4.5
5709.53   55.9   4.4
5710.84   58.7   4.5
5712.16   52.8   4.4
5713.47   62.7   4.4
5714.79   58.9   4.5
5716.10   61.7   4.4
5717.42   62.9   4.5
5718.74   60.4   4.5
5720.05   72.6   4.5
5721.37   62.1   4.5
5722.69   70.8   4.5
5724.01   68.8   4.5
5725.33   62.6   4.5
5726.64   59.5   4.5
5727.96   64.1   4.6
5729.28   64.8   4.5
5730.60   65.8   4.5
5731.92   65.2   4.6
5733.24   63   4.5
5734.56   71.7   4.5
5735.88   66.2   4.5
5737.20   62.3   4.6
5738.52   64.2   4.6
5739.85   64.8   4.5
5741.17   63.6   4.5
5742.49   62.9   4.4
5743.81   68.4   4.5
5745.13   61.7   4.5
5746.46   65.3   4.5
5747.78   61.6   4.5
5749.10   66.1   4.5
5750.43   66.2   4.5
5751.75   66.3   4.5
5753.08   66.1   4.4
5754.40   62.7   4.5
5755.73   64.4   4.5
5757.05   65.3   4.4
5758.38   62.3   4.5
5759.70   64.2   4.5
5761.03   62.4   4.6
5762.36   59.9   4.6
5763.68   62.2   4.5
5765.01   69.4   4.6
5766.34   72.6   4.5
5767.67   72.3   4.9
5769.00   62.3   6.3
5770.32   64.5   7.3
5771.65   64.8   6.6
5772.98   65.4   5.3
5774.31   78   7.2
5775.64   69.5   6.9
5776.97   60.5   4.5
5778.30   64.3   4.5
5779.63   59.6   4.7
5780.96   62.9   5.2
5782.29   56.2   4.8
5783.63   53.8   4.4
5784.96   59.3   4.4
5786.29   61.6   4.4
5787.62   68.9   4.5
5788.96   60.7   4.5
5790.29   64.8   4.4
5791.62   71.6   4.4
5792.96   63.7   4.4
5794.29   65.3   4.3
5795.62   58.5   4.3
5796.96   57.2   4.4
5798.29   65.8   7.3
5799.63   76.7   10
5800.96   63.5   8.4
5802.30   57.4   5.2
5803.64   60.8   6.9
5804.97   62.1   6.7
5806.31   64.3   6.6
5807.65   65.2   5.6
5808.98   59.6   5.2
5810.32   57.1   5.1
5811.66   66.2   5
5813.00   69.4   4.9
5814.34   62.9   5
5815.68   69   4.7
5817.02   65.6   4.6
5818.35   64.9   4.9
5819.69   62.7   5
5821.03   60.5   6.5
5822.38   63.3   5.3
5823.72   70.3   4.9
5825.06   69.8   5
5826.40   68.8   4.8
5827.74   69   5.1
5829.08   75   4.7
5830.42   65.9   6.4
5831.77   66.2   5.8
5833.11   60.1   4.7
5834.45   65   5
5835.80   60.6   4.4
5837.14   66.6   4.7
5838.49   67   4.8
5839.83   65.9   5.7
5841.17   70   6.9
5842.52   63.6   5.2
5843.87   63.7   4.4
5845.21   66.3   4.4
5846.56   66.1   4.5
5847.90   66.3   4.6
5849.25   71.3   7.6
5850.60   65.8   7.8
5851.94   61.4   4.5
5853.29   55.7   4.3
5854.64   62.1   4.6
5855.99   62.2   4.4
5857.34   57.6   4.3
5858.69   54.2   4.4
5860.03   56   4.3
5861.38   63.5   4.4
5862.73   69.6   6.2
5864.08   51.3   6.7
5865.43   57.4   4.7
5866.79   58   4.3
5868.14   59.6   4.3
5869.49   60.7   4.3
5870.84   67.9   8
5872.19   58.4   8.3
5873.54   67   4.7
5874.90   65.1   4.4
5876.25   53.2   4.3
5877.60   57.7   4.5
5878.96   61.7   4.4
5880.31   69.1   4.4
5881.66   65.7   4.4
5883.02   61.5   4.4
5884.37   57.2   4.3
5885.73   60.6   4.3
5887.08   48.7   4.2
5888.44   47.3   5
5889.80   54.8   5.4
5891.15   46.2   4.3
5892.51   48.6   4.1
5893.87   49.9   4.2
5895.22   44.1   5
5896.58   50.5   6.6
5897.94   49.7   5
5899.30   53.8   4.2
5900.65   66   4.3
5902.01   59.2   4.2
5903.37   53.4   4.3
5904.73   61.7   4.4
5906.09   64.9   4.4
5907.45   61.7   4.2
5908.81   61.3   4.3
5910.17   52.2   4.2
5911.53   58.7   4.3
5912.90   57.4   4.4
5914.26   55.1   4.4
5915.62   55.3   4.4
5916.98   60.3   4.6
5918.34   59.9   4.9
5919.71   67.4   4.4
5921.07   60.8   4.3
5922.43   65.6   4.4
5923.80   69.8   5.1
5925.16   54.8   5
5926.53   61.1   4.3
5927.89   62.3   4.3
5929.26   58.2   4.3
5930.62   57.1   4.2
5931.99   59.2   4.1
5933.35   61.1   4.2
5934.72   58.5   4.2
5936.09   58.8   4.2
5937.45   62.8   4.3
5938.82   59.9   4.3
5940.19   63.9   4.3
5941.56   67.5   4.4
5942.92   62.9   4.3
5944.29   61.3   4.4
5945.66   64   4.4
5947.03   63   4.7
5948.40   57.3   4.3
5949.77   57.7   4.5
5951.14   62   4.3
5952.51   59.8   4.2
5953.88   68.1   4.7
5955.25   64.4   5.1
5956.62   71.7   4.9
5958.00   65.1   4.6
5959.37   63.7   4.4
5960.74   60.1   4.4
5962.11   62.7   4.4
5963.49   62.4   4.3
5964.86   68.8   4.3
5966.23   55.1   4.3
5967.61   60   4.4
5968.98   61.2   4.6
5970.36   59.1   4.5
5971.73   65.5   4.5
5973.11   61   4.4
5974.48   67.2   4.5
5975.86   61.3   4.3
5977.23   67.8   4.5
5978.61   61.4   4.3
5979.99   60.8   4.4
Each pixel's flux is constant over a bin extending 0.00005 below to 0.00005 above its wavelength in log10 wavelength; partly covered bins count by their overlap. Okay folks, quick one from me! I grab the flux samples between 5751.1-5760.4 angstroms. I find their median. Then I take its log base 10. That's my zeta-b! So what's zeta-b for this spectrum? 1.81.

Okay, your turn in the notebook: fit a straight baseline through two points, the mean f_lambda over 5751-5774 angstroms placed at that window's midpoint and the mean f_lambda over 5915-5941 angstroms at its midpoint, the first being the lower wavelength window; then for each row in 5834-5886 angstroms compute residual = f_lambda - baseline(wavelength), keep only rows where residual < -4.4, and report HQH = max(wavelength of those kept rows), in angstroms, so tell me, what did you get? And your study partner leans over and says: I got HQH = 5884.37 angstroms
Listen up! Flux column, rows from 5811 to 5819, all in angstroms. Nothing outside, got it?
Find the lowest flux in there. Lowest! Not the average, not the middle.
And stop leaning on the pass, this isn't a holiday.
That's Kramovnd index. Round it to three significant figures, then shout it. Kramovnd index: 62.9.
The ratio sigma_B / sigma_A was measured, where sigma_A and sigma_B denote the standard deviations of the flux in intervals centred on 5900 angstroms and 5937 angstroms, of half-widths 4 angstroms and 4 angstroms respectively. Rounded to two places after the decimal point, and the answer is 0.35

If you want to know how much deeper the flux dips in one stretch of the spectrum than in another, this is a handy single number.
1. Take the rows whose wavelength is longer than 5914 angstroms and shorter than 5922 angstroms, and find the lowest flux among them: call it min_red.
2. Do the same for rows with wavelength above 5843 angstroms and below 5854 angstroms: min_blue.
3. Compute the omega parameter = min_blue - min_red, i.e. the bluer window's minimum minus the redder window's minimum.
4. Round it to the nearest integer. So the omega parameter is 1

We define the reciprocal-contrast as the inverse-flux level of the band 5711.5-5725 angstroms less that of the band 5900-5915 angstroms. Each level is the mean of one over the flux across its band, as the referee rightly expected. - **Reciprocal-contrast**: -0.0011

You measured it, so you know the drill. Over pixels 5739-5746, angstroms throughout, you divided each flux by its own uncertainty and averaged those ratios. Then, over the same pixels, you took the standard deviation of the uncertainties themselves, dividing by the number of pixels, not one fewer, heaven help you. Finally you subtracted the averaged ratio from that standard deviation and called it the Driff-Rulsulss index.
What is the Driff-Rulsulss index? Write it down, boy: -14.3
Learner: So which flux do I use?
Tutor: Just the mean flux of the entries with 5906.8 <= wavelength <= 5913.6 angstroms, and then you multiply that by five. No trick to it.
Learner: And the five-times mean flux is 291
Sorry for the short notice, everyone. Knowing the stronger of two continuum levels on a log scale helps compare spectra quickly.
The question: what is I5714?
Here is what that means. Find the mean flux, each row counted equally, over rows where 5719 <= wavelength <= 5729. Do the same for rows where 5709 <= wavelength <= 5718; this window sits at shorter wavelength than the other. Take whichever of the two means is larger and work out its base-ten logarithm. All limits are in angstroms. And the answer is 1.82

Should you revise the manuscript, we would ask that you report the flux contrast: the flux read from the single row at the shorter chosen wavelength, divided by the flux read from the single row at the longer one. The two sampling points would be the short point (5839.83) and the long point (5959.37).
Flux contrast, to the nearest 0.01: 1.03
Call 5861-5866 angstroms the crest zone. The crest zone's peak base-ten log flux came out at 1.84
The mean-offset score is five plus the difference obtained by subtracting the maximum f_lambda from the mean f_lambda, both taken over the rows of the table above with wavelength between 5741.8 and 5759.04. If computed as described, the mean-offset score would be 1.2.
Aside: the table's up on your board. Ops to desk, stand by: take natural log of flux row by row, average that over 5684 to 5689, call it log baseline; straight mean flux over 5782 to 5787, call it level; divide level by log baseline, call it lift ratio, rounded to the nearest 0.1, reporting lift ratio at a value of 14.2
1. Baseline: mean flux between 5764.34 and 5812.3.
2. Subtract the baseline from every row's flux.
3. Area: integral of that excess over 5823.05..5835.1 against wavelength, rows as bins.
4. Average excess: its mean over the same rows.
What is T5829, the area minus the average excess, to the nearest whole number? 41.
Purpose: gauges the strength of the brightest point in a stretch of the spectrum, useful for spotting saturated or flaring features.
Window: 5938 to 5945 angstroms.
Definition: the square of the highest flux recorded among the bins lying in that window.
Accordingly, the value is 4556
